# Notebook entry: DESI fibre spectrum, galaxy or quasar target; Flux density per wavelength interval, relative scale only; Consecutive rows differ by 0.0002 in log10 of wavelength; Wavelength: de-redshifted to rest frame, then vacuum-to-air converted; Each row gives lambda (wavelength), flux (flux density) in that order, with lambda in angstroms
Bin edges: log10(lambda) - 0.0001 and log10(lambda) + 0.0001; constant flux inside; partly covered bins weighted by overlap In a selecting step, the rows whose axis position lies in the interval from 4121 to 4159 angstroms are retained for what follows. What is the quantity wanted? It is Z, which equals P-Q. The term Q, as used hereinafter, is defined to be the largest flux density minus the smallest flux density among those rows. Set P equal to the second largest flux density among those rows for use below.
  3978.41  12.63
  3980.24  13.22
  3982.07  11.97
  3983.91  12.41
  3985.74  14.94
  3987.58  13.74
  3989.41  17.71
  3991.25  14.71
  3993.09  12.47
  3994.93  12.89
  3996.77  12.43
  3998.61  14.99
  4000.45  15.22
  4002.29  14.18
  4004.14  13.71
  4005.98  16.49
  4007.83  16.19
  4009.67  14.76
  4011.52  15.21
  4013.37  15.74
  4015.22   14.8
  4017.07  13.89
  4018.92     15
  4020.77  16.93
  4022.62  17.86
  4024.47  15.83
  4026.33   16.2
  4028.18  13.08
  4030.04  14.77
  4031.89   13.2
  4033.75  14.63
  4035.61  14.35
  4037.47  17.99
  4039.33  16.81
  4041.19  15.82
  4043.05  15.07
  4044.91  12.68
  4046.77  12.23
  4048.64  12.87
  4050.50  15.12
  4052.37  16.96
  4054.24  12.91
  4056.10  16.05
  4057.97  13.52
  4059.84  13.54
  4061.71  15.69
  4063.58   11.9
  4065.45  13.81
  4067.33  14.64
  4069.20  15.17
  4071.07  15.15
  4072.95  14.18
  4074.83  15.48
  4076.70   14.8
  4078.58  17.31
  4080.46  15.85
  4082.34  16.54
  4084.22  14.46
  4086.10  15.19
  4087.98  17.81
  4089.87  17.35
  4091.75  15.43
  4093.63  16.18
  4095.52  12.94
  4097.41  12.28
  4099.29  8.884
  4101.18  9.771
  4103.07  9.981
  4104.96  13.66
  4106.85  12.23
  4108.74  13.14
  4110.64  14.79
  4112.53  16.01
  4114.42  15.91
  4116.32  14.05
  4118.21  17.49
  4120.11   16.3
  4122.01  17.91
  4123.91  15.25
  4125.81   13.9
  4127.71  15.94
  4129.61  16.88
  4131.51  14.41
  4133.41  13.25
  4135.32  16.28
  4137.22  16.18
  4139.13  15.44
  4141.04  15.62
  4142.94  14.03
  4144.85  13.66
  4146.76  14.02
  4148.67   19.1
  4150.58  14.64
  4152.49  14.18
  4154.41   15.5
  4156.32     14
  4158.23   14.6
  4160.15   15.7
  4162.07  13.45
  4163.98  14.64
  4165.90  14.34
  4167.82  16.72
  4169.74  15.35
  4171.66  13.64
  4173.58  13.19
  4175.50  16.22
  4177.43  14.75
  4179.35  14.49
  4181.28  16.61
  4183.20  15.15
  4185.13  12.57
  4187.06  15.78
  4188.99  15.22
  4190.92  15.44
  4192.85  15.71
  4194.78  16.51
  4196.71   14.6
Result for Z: 12.1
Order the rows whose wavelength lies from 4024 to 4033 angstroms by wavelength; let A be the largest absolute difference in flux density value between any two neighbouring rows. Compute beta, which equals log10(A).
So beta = 0.49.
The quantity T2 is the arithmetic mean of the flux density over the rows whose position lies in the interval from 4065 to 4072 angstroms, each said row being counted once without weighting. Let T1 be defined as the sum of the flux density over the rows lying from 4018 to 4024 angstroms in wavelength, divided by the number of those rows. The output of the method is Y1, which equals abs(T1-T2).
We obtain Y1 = 1.9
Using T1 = 16.6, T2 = 14.7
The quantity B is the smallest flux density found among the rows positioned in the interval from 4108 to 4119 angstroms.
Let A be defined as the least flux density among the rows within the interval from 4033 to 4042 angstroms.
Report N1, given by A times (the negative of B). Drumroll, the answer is -189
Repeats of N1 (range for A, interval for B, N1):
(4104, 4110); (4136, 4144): -172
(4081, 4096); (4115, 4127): -180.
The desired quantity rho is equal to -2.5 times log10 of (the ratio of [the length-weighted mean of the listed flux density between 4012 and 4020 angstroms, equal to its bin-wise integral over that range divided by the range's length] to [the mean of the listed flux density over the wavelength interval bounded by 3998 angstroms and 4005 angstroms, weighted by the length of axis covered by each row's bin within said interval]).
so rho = -0.030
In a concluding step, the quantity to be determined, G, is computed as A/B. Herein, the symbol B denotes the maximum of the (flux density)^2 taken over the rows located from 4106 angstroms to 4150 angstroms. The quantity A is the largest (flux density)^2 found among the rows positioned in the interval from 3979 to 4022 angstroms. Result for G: 0.86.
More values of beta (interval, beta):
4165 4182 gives 0.48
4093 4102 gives 0.53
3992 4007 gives 0.44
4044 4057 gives 0.61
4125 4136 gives 0.48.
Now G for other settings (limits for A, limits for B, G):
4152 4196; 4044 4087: 0.93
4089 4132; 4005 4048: 0.99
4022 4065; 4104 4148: 1.01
